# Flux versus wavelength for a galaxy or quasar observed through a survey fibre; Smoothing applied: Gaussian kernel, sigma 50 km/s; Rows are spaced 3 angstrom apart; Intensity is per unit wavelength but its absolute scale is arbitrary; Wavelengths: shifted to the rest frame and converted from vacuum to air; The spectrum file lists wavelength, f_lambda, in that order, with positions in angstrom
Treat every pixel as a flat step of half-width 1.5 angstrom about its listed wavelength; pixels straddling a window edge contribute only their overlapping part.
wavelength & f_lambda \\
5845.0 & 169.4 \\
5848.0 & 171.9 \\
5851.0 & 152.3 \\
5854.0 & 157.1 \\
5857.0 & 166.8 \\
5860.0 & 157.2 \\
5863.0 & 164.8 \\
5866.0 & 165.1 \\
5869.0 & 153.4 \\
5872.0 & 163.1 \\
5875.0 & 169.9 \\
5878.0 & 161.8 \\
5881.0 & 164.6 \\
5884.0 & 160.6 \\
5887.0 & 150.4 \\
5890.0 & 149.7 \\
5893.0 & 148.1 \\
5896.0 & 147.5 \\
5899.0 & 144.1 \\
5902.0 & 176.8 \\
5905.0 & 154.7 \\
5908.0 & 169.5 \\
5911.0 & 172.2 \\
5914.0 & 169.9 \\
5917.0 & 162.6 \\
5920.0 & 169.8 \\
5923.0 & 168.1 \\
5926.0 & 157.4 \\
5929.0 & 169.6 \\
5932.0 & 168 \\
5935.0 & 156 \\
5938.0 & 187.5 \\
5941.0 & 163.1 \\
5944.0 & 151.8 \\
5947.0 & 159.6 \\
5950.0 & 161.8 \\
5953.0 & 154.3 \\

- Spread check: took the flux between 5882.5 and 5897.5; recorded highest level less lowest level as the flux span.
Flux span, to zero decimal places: 13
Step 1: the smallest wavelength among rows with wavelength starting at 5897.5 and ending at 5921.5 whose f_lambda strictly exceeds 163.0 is 5902.0 angstrom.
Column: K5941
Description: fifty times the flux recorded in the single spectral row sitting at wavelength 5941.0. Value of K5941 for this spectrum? 8155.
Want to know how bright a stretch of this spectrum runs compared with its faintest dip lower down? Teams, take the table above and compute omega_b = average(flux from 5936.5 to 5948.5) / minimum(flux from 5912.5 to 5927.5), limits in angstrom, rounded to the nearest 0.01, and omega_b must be 1.05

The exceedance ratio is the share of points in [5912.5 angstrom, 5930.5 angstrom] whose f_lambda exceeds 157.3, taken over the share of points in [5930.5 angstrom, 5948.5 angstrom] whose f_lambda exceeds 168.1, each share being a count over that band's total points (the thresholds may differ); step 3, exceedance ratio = 6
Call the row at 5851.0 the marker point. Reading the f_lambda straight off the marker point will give 152.3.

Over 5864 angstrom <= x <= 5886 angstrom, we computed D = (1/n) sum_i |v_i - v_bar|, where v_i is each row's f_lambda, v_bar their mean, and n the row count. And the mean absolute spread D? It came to 3.5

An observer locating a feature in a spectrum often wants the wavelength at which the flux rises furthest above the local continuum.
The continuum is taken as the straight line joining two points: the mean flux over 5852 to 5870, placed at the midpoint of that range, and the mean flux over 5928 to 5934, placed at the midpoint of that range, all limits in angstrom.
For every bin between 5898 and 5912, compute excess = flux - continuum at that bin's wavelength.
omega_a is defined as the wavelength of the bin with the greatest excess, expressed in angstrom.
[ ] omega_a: 5902.0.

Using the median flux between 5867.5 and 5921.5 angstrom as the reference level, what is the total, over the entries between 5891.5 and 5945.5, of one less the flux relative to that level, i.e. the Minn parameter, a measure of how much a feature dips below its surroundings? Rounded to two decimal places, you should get -0.11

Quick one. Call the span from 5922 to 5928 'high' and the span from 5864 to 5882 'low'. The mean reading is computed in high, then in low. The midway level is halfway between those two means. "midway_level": 162.9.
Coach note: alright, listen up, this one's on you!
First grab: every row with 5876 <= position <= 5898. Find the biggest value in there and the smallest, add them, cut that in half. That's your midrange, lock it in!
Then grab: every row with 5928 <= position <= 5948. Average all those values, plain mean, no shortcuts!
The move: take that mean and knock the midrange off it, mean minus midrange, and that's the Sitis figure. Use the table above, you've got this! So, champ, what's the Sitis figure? 9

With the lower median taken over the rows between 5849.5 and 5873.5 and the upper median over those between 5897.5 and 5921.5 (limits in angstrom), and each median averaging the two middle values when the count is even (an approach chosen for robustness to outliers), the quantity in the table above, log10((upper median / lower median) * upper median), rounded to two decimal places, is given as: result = 2.25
